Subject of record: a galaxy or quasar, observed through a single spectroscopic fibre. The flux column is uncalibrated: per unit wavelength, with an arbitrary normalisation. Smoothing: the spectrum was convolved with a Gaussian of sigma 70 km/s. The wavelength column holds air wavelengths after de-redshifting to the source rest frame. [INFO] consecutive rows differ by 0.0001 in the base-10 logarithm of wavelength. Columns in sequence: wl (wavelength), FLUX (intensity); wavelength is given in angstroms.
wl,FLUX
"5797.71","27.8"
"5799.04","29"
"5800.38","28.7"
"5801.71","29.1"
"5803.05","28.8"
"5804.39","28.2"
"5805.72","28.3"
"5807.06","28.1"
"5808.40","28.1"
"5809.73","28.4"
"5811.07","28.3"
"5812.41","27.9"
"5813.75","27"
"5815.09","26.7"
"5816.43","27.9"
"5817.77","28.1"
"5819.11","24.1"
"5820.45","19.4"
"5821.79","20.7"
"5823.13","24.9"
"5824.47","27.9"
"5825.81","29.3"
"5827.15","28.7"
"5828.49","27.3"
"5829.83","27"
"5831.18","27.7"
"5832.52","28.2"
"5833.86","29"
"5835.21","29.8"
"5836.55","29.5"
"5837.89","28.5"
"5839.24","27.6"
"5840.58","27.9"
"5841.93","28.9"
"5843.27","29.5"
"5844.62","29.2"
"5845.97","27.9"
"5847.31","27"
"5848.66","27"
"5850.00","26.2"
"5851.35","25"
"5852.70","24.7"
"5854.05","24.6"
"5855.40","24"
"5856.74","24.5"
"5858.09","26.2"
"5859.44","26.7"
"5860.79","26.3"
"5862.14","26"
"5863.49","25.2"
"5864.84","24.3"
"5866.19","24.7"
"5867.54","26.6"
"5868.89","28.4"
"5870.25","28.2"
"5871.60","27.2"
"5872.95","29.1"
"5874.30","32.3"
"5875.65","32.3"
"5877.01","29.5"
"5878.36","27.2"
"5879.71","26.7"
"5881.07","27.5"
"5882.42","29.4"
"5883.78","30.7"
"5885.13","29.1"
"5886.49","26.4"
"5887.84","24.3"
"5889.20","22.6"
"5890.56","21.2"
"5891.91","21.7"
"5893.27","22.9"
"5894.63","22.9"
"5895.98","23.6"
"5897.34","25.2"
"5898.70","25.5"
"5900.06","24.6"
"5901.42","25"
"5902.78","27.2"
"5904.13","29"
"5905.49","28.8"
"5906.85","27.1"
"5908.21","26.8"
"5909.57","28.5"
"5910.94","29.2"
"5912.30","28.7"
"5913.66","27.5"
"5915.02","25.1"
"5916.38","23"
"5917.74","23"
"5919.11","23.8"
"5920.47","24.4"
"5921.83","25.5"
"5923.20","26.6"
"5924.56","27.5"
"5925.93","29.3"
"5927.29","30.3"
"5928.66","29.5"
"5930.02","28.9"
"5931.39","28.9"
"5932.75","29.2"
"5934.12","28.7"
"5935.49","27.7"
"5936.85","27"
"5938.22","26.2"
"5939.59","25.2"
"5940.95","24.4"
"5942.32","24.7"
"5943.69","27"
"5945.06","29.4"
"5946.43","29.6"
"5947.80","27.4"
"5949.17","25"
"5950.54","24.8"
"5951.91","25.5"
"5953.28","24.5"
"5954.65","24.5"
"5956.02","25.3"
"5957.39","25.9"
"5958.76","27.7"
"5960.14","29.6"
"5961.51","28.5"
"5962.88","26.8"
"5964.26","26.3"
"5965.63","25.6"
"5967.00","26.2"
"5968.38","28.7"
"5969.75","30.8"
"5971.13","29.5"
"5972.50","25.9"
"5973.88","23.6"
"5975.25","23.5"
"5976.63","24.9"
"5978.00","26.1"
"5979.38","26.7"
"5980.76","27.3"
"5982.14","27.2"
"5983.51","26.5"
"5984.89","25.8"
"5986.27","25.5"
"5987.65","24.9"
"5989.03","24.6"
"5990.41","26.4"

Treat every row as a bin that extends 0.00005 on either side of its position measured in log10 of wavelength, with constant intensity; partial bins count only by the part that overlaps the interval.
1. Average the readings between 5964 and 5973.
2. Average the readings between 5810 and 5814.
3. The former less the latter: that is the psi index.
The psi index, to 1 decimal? -0.2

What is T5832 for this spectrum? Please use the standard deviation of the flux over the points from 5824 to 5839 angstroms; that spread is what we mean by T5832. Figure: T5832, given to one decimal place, 0.9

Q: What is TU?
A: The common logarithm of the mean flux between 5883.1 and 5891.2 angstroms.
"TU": 1.41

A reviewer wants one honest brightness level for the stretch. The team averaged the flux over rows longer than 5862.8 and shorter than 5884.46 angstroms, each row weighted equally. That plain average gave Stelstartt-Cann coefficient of 28.1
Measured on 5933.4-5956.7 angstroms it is 26.3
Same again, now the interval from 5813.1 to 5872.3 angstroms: 26.7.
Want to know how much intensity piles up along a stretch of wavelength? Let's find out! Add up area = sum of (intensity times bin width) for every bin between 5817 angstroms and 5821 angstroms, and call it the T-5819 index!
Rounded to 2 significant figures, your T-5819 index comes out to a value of 96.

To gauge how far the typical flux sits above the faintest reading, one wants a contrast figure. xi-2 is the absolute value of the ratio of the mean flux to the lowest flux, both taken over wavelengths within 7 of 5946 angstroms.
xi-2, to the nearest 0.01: 1.08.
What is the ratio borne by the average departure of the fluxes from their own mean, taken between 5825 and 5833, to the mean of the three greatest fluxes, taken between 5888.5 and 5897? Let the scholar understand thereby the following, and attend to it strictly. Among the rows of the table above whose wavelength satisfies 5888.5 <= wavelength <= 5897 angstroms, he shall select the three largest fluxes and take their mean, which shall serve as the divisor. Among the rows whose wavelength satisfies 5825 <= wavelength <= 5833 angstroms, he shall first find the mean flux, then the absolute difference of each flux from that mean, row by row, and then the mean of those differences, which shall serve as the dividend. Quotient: 0.030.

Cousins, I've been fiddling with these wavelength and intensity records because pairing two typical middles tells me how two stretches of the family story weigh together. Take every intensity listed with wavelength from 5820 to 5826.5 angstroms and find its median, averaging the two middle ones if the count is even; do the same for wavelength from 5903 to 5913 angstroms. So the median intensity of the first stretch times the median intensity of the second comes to 715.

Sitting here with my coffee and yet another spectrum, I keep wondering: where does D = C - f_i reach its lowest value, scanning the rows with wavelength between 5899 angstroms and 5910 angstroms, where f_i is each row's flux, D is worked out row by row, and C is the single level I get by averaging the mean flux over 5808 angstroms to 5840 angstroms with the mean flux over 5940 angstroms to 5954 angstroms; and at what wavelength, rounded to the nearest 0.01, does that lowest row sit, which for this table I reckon 5904.13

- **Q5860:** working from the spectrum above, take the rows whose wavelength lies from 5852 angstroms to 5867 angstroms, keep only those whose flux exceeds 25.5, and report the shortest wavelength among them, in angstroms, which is 5858.09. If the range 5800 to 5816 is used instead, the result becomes 5800.38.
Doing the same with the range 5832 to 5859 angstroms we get 5832.52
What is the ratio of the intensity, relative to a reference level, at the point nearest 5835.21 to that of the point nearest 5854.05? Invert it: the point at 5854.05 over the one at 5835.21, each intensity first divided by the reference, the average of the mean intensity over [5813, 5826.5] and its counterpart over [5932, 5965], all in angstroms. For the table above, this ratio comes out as 0.83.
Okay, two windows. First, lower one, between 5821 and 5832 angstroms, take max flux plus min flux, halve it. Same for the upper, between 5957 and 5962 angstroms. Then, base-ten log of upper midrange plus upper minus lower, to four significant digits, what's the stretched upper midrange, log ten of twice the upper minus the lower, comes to 1.484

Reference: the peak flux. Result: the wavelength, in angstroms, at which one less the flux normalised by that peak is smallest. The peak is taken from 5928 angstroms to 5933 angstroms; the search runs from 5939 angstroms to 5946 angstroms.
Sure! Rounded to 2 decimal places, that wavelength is 5945.06 angstroms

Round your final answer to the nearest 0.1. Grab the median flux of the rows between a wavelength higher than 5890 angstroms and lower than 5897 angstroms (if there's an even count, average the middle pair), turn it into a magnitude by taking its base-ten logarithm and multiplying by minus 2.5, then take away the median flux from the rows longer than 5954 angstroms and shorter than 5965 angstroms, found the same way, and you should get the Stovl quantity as -29.9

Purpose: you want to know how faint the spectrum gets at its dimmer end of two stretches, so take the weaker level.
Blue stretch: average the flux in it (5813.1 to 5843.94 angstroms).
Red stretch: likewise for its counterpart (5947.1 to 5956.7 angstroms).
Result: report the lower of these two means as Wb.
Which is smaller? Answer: 25.3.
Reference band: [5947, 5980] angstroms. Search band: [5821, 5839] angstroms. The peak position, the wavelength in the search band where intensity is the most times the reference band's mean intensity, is 5835.21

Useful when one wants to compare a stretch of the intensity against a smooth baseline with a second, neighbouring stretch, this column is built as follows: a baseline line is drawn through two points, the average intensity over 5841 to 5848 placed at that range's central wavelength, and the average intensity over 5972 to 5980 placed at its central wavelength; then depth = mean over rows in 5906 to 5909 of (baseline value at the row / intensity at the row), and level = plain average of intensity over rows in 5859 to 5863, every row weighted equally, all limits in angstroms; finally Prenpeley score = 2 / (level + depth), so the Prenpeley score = 0.073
